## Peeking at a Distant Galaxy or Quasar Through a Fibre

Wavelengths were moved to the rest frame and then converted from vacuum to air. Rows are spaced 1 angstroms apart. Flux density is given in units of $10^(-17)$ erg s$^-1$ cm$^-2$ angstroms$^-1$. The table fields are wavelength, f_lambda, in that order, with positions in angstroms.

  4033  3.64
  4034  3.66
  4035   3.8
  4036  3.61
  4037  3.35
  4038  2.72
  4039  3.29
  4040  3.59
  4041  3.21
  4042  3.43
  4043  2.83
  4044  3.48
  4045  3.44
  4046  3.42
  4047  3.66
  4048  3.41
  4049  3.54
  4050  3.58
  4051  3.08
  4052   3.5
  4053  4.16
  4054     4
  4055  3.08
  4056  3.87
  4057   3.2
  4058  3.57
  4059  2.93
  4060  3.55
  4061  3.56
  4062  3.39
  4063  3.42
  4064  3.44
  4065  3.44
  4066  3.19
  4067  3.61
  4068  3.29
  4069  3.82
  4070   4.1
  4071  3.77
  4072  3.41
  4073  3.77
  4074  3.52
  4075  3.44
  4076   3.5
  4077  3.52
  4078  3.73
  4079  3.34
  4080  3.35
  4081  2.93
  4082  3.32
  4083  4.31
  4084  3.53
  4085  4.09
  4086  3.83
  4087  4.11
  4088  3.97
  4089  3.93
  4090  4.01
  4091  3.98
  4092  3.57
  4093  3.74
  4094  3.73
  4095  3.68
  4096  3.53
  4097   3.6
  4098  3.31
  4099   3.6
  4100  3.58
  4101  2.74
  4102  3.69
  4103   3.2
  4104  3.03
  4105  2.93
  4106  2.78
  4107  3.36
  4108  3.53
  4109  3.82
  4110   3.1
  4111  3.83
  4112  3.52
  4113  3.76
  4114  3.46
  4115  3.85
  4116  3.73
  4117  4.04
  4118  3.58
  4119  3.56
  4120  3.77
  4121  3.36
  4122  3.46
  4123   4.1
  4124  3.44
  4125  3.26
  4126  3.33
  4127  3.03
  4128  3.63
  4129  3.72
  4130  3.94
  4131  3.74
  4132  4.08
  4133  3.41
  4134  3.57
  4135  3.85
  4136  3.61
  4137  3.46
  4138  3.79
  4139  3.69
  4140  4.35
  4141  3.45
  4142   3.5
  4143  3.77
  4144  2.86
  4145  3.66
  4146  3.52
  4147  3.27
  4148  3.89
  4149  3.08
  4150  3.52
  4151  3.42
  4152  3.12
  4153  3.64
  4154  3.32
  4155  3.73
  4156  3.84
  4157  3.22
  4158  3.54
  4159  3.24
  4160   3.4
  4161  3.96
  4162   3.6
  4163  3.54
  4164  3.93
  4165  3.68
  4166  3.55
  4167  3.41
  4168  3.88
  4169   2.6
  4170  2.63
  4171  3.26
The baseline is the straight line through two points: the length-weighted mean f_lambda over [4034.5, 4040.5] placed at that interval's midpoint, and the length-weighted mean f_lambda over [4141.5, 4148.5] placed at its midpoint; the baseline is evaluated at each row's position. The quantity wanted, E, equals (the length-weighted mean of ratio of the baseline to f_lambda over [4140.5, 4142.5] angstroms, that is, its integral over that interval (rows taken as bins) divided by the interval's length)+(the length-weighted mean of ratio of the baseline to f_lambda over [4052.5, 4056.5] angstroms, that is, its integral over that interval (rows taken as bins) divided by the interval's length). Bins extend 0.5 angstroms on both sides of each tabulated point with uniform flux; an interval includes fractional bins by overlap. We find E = 1.92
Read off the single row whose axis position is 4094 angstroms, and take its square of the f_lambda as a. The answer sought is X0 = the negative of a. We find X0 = -14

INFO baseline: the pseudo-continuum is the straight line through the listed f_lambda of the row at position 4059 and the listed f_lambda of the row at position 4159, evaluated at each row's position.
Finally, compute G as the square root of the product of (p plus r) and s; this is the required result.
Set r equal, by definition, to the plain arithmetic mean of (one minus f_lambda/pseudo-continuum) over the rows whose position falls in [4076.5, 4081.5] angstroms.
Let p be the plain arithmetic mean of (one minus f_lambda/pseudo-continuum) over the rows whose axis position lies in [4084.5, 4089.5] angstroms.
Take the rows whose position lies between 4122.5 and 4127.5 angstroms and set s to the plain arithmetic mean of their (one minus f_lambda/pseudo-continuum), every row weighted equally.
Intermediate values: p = -0.321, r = -0.13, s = -0.10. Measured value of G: 0.207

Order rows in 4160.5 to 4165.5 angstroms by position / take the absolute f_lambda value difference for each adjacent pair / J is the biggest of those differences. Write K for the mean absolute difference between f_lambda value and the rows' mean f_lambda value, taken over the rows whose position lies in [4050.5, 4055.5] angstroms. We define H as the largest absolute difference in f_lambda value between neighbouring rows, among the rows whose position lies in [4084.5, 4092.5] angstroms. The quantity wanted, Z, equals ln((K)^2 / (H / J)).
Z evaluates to -1.82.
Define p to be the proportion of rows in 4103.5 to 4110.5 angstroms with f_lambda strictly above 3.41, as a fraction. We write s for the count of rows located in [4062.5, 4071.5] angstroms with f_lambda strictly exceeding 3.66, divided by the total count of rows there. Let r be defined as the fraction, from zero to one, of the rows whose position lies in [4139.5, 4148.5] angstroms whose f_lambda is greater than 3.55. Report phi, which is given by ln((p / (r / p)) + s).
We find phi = -0.7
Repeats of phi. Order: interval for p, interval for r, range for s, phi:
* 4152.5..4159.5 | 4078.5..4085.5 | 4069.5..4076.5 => 0.5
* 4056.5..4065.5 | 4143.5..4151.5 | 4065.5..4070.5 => 0.8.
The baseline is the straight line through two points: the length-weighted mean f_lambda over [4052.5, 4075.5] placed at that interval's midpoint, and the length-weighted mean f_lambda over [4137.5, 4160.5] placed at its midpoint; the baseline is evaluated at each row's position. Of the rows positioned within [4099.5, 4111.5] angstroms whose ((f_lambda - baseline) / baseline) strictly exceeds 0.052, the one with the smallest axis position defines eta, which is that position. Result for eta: 4109 angstroms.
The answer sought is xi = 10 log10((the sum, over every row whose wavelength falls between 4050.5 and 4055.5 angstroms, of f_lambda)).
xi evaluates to 12.5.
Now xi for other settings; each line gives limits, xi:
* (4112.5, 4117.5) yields 12.8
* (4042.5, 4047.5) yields 12.3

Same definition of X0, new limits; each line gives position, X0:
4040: -13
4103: -10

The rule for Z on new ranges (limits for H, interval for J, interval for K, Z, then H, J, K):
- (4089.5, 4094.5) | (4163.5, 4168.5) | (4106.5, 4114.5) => -3.17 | 0.41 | 0.47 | 0.192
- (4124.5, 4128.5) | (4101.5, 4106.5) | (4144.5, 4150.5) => -3.32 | 0.60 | 0.49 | 0.210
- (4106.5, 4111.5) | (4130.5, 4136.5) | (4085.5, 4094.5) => -4.03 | 0.73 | 0.67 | 0.140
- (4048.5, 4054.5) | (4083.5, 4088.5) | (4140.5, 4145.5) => -3.06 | 0.66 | 0.56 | 0.235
